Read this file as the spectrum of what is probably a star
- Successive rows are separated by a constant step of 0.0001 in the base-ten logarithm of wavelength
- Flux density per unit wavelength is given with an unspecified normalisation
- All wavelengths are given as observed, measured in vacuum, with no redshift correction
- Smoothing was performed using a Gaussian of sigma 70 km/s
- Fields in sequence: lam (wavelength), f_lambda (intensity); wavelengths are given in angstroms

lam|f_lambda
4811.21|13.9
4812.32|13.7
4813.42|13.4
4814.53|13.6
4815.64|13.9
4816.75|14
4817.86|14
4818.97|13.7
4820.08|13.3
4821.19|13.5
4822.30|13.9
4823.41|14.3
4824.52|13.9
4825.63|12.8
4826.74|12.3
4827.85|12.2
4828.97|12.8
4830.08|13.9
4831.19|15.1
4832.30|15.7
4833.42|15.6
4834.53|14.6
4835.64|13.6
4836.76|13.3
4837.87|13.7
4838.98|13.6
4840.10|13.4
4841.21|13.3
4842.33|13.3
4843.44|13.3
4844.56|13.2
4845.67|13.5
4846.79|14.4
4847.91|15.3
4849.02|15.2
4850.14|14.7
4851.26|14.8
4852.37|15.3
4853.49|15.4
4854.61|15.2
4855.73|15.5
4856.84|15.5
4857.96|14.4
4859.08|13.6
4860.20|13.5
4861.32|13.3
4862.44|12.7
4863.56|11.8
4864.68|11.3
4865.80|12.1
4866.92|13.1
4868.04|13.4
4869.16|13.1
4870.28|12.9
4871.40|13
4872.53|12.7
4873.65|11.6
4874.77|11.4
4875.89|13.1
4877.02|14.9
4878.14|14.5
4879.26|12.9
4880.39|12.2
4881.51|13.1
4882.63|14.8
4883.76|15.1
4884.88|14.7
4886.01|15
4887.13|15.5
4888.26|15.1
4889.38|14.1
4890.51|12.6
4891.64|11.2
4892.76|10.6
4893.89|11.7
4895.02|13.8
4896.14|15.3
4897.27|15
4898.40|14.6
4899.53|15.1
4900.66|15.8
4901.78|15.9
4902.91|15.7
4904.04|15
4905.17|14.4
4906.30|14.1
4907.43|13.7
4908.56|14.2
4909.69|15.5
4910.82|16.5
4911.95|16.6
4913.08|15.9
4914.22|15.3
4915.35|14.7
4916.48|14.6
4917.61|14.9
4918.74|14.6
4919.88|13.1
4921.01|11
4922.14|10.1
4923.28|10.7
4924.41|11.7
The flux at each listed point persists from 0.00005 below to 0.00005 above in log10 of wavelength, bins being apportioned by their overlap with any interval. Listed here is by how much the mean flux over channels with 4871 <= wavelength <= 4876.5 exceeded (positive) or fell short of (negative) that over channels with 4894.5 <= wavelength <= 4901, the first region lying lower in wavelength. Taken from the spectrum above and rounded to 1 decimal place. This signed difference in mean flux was -2.6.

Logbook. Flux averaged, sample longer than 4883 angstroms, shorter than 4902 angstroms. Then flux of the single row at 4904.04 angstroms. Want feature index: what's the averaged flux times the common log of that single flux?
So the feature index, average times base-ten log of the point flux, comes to 16.7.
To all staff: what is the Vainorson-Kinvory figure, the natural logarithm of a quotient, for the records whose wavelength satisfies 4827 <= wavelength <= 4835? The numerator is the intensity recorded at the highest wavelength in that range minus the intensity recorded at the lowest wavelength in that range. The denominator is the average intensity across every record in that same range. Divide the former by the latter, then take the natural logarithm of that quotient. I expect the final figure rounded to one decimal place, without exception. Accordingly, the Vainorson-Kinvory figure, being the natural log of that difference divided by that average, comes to -1.8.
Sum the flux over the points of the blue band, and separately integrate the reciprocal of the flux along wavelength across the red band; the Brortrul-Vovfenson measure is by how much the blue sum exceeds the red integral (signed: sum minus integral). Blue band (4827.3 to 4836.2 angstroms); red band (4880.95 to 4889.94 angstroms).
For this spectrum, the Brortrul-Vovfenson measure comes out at 113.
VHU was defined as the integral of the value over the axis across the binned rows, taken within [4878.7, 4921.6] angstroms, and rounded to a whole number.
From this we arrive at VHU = 614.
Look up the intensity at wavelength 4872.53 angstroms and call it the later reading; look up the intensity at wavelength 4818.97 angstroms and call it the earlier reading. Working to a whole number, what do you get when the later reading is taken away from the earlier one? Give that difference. 1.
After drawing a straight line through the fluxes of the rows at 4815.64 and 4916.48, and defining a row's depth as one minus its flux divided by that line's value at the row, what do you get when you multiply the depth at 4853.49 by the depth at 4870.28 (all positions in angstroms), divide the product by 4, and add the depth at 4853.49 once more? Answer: -0.09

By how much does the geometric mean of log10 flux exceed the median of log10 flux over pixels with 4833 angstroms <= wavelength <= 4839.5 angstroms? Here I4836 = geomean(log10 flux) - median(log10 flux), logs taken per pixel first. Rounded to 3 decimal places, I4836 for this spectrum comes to 0.012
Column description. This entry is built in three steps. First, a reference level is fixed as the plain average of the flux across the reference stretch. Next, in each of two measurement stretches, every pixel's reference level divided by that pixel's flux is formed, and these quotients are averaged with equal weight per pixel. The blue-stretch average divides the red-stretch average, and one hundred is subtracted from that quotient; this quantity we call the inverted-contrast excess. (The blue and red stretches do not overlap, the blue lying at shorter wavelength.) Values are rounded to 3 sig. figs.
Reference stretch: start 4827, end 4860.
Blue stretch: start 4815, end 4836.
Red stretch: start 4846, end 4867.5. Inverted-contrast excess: -99.0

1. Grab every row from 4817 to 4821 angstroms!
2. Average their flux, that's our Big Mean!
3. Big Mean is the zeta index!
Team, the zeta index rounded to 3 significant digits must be 13.7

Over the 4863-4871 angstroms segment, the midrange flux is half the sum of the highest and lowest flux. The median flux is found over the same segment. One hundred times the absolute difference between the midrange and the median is 55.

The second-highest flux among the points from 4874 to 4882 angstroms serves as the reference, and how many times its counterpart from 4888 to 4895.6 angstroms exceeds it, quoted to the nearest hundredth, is 0.97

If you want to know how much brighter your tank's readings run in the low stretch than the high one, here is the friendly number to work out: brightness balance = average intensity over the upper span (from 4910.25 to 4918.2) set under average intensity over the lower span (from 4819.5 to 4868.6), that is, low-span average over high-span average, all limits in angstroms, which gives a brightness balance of 0.89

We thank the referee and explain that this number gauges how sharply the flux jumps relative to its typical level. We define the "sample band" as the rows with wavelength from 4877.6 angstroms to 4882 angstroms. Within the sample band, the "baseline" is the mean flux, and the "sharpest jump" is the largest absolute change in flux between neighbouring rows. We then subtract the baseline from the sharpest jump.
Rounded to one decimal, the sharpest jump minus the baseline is -11.6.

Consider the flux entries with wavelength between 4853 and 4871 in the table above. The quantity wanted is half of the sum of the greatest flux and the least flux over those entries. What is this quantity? 13.4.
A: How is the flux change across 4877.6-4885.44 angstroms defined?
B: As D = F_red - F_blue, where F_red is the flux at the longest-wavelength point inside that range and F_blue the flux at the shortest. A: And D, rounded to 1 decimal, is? 0.2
